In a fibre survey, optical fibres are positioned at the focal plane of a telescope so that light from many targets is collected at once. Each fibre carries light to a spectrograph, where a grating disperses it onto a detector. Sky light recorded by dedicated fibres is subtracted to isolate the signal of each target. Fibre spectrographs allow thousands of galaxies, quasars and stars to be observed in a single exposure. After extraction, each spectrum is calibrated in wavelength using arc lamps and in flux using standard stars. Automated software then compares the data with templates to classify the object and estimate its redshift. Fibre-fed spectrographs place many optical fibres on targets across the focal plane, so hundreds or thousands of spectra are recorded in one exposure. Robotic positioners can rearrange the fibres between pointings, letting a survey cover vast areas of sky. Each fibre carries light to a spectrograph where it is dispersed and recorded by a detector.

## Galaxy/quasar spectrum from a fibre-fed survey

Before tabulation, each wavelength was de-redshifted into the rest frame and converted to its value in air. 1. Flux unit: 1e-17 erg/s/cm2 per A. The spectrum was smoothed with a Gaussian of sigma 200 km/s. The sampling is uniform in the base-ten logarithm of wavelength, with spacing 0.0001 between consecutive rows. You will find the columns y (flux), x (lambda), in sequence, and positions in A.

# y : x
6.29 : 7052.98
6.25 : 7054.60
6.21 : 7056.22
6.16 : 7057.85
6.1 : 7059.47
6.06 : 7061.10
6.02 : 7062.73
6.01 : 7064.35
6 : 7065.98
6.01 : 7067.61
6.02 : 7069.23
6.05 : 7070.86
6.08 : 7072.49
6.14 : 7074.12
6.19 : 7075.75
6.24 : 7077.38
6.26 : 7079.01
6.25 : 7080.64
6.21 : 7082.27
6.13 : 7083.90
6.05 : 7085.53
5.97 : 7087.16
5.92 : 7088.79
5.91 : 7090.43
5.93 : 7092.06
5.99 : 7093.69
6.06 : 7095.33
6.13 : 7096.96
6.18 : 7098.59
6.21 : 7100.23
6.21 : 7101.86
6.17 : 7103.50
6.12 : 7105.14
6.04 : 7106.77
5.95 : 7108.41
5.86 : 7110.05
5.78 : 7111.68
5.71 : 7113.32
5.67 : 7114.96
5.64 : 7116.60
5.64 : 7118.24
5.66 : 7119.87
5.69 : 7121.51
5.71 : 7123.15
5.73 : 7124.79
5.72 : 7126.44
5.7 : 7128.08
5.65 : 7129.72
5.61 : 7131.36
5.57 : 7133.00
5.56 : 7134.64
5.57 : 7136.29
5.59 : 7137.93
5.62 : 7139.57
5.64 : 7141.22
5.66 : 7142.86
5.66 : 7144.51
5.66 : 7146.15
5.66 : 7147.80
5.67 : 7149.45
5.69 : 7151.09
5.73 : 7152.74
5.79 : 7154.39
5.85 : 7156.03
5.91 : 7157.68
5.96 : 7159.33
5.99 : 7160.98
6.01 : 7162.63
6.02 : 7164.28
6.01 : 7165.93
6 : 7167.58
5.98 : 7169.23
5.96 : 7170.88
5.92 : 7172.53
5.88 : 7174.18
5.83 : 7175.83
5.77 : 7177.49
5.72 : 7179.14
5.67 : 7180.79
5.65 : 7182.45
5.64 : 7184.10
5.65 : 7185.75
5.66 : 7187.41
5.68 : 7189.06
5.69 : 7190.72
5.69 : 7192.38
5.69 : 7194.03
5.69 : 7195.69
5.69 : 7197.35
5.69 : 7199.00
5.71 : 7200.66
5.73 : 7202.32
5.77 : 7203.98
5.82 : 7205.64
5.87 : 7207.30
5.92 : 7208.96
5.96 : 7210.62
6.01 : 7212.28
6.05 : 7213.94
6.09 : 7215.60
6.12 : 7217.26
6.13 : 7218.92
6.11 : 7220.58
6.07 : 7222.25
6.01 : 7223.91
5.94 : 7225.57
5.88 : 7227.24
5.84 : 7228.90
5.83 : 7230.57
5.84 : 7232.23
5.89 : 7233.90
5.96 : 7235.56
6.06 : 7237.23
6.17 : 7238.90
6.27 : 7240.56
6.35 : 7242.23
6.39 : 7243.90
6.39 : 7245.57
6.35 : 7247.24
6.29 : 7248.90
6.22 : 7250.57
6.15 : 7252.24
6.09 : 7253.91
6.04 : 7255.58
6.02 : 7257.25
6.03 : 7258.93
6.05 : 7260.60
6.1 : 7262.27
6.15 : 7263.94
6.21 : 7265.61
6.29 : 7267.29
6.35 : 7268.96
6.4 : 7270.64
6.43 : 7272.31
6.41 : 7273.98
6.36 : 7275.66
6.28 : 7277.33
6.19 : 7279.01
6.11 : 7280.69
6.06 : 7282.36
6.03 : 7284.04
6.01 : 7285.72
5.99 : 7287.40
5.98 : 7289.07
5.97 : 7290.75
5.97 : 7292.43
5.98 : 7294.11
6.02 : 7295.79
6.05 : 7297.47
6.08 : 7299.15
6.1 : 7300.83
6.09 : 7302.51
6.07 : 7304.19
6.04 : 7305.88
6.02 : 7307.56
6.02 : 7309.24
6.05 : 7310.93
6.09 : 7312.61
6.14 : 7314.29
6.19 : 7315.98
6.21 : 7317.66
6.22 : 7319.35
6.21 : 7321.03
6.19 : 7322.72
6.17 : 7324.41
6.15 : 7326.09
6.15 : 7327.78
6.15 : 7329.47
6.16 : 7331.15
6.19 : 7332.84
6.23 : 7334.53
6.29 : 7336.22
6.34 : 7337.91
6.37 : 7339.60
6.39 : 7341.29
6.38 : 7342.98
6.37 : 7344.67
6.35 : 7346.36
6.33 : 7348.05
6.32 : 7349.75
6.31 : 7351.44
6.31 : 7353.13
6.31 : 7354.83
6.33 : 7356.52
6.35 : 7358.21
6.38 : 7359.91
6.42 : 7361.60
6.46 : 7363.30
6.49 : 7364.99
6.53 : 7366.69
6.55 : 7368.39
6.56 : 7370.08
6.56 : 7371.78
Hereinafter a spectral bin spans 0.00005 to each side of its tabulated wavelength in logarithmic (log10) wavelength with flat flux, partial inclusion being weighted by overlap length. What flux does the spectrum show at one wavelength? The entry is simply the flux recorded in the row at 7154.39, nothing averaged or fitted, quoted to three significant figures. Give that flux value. 5.79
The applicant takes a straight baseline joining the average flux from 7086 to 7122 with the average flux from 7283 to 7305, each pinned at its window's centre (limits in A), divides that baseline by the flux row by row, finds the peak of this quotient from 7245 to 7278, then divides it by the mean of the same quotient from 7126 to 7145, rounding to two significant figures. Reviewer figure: 0.94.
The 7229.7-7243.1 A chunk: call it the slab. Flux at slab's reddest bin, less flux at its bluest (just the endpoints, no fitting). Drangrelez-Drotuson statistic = 0.5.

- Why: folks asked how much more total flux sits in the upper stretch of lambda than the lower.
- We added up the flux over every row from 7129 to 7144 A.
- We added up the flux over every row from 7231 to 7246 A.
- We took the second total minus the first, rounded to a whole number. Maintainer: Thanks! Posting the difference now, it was 5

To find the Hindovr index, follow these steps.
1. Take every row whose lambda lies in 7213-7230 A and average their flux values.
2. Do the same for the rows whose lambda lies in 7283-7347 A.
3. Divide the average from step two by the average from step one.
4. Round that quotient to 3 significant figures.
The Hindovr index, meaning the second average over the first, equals 1.02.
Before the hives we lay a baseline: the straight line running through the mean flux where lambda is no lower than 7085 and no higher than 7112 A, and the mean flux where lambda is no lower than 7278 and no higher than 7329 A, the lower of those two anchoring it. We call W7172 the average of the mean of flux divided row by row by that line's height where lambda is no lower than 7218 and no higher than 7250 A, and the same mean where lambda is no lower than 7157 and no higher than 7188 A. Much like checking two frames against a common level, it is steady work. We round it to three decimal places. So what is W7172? 0.986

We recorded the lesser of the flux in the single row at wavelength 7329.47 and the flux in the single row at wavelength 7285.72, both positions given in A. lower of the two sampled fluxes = 6.01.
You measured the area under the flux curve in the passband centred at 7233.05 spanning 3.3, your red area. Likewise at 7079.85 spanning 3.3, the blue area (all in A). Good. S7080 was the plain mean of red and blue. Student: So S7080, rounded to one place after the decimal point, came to 20.0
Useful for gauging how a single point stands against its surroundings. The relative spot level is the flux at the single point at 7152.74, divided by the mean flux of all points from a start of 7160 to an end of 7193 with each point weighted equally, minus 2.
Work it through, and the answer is -1.02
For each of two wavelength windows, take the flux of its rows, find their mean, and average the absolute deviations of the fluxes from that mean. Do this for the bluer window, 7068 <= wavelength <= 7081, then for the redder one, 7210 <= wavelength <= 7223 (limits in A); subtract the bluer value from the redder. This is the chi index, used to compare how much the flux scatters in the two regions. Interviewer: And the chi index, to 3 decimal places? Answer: -0.036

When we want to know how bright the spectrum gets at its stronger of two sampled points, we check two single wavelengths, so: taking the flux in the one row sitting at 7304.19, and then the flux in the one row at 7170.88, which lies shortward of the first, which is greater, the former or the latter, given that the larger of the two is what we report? 6.1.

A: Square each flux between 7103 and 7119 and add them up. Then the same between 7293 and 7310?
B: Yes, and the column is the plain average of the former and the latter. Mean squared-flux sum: 355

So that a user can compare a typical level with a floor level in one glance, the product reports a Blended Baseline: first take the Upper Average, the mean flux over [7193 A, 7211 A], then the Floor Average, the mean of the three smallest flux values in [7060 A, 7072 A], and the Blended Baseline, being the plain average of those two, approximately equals 5.89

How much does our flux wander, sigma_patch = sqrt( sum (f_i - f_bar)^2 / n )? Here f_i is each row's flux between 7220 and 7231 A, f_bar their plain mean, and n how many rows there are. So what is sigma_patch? 0.103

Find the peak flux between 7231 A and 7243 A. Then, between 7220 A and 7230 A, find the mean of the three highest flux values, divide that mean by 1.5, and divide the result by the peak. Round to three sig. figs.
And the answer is 0.637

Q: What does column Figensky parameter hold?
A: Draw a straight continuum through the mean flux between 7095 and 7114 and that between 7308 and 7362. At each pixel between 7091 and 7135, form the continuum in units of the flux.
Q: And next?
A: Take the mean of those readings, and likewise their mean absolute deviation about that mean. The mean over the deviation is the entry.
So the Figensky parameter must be 28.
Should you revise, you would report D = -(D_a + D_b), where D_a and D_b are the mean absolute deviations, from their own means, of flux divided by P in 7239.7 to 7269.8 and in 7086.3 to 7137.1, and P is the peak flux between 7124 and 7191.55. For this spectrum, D -0.051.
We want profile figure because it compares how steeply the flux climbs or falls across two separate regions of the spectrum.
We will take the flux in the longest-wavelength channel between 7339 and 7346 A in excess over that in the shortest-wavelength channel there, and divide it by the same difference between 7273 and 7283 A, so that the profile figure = 0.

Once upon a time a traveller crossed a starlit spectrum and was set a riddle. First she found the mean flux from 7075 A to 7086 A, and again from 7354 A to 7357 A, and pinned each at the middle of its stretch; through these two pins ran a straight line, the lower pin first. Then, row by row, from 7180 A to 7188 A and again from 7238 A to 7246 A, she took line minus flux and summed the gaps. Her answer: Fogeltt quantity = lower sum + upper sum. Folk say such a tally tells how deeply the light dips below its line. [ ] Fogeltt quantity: 2.7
